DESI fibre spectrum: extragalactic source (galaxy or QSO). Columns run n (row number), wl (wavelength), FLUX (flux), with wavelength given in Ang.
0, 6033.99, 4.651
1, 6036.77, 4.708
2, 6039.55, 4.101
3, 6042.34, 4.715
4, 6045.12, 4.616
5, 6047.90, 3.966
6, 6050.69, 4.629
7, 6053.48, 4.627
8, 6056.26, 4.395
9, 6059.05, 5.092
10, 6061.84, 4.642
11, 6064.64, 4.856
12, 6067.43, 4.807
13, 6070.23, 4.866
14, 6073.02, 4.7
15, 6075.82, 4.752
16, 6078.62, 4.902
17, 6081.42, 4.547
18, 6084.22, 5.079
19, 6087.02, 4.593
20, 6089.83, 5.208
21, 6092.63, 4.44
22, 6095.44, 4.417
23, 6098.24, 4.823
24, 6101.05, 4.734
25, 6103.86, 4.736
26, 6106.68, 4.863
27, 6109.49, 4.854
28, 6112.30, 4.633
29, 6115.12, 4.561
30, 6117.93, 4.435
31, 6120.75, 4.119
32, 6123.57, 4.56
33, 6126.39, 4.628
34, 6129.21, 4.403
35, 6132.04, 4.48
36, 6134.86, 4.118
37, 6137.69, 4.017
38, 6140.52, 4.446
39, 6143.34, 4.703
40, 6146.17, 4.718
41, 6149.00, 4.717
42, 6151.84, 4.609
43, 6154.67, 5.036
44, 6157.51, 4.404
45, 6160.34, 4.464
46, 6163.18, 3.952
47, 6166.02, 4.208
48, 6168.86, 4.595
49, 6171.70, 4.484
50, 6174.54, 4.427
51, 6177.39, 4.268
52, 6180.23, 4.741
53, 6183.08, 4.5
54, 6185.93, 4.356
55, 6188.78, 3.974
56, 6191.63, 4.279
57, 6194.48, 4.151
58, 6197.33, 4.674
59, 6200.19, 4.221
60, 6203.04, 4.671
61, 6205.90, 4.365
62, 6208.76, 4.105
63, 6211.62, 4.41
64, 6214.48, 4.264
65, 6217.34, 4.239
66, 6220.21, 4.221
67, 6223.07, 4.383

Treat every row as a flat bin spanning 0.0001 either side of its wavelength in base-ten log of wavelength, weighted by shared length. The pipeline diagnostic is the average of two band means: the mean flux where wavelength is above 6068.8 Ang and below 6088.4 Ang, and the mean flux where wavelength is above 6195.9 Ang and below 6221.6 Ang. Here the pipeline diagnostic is 4.56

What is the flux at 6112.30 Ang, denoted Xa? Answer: 4.633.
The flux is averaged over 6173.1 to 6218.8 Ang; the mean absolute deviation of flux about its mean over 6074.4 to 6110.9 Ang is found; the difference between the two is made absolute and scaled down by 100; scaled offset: 0.0418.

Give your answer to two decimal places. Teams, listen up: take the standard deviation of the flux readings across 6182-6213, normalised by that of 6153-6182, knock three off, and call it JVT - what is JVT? -2.25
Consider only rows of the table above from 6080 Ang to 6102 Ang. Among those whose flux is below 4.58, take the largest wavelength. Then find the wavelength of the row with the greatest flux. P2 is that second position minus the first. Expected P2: -5.6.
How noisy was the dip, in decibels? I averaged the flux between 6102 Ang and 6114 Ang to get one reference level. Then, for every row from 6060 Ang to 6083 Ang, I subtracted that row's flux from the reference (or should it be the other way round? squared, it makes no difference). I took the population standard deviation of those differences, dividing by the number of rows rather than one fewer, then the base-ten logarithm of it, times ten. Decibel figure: -9.4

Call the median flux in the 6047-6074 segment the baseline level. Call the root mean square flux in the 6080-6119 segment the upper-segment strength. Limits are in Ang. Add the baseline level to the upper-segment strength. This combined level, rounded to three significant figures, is 9.39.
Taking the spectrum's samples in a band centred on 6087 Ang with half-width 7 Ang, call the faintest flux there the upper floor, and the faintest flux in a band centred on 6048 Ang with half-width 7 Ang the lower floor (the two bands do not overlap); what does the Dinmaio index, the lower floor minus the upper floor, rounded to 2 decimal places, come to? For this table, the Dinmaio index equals -0.47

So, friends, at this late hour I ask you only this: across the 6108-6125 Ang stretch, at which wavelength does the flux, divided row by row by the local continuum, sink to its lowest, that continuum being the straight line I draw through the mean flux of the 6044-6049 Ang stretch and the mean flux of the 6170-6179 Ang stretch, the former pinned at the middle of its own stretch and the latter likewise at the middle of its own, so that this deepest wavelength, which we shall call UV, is 6120.75 Ang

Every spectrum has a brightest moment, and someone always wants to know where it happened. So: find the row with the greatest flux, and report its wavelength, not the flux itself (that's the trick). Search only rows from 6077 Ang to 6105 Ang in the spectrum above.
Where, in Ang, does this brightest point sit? 6089.83 Ang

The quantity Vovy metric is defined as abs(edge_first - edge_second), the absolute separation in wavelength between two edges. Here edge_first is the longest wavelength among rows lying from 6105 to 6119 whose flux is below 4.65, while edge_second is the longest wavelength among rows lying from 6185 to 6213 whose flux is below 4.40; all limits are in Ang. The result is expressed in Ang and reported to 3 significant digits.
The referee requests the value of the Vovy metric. 90.8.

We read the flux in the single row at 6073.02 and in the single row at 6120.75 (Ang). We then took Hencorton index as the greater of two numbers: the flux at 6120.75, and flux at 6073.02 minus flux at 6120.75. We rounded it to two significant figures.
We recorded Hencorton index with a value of 4.1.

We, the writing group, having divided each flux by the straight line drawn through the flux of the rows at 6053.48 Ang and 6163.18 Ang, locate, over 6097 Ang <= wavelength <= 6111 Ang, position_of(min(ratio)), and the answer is 6101.05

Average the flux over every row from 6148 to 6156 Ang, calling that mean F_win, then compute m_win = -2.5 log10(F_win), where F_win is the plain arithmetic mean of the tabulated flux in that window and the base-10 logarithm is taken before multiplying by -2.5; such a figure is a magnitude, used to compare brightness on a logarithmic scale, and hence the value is -1.70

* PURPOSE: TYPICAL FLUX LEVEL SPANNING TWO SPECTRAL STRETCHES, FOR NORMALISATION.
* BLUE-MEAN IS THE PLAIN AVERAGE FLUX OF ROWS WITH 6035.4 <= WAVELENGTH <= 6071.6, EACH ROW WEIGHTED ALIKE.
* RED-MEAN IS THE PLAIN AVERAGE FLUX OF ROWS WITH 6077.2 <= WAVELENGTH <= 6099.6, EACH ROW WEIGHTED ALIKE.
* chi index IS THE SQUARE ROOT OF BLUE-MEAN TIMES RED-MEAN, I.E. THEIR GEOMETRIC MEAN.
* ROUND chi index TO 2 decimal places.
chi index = 4.68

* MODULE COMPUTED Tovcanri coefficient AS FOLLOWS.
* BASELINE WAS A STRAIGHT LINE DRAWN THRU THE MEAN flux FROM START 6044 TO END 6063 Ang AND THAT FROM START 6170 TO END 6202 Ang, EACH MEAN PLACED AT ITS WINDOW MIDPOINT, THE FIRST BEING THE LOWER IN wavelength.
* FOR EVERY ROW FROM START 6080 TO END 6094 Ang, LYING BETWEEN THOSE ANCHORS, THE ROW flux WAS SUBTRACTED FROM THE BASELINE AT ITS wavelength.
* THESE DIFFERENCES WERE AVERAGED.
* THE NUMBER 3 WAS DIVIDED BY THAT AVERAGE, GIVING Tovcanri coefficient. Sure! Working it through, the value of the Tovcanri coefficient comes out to -12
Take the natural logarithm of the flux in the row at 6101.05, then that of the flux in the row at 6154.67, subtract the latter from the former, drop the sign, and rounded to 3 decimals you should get 0.062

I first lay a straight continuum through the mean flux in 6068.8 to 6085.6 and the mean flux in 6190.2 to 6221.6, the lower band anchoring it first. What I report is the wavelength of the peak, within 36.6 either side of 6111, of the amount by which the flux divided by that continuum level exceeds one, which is 6089.83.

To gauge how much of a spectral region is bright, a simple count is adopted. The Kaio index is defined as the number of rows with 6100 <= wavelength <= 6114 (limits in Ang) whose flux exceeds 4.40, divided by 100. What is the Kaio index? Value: 0.050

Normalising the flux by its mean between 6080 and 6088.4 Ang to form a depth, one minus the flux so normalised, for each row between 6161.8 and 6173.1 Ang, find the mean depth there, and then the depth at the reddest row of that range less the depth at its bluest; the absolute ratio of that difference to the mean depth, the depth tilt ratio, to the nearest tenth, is 1.2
